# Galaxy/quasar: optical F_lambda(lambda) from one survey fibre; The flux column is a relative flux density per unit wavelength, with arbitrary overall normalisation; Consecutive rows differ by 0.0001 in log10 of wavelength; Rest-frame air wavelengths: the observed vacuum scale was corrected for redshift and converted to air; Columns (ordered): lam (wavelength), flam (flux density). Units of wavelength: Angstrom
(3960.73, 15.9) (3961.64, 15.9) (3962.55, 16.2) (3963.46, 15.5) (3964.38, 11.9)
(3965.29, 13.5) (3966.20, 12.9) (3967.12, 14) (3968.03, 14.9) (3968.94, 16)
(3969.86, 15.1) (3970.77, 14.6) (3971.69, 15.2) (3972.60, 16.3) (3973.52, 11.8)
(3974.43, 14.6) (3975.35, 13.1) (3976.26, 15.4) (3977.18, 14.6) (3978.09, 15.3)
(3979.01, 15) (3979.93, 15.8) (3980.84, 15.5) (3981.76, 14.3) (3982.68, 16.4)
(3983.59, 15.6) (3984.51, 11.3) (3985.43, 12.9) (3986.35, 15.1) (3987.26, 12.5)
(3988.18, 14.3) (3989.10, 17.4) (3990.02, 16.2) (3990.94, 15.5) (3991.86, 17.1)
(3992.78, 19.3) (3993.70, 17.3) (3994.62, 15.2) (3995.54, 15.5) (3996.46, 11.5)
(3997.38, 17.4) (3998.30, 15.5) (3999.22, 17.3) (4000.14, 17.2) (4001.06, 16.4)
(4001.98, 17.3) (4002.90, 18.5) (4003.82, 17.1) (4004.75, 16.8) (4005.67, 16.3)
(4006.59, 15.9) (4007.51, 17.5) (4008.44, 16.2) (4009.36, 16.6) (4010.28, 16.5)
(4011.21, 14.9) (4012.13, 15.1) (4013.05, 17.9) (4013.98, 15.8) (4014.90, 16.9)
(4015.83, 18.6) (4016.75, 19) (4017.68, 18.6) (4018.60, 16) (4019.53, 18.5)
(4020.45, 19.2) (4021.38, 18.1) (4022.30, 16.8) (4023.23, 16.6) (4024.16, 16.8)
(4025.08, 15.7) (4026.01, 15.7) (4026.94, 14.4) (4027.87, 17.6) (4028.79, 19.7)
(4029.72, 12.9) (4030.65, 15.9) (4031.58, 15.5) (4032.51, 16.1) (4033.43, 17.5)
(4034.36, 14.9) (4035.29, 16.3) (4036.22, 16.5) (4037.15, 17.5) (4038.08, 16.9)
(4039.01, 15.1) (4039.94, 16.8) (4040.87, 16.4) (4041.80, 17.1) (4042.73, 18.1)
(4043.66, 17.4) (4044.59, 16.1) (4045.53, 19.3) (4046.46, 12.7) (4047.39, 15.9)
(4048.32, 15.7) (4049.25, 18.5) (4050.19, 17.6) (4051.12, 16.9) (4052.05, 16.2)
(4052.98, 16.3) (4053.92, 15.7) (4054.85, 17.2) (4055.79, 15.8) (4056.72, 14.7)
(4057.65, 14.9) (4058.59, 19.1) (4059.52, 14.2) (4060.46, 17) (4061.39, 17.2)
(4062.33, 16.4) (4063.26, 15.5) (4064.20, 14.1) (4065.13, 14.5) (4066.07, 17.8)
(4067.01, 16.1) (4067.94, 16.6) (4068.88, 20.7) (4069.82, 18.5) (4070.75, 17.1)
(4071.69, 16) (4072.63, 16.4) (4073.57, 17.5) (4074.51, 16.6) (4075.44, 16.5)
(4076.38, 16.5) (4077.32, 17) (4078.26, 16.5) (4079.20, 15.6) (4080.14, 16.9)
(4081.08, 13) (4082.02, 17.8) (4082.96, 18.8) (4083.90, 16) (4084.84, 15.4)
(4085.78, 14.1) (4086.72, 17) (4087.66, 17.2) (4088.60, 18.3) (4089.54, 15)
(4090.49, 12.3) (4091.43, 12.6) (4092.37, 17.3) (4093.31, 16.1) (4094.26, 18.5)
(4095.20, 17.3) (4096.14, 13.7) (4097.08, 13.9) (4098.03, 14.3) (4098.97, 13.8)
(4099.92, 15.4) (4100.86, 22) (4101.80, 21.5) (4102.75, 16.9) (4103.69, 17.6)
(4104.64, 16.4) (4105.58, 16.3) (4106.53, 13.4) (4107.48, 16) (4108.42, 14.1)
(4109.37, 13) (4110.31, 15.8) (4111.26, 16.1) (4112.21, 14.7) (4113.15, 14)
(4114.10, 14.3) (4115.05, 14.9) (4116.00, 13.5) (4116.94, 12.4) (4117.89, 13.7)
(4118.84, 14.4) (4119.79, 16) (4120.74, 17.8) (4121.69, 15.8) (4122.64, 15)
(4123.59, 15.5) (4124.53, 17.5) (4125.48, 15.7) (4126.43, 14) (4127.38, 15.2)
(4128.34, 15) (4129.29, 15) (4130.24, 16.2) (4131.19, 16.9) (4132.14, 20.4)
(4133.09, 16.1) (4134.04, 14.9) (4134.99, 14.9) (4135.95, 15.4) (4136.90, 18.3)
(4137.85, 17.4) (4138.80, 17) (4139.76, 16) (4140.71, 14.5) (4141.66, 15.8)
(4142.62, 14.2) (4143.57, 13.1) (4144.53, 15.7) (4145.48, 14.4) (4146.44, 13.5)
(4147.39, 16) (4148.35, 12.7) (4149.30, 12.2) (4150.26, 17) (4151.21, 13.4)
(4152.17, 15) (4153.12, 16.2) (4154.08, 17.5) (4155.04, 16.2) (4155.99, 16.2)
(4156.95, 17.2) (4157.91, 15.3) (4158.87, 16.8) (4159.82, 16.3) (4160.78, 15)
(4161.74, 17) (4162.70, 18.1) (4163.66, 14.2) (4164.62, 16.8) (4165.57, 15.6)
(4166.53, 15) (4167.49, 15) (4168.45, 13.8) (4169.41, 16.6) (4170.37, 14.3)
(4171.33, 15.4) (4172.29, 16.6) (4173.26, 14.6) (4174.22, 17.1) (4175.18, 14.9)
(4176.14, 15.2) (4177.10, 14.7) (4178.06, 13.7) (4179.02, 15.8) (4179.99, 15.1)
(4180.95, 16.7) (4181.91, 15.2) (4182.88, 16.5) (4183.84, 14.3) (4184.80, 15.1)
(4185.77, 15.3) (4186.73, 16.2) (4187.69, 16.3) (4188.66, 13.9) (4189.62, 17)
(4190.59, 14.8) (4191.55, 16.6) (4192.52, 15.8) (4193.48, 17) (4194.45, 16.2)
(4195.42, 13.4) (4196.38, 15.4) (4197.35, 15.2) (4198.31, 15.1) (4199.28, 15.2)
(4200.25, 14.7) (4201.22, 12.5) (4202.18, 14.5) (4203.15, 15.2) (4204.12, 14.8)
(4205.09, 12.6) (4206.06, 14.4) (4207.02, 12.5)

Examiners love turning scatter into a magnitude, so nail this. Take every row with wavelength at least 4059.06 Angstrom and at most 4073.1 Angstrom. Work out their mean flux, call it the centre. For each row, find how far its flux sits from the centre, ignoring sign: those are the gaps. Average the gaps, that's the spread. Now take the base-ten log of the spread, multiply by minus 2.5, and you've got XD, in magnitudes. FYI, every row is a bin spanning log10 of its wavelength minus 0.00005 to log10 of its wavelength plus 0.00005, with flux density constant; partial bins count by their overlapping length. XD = -0.21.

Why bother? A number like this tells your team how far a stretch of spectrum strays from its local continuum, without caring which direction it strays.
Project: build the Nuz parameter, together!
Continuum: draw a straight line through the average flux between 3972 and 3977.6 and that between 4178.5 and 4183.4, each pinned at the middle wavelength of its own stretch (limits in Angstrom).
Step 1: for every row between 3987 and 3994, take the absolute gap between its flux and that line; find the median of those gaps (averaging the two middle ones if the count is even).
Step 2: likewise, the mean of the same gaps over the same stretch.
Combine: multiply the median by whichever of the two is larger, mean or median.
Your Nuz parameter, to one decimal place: 5.2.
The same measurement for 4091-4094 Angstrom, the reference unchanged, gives 4.5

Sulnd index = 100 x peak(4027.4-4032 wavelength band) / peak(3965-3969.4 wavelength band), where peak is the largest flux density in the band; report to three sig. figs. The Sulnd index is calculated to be 123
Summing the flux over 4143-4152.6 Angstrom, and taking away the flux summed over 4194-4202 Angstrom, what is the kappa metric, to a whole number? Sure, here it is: 25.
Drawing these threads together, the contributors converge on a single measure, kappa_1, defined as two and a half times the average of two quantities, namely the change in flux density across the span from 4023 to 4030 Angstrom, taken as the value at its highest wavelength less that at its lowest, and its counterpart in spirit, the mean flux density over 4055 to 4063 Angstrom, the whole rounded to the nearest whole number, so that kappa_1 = 16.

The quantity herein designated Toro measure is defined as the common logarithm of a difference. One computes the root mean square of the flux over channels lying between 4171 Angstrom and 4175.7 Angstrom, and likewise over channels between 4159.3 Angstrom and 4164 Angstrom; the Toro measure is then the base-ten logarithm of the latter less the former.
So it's -0.37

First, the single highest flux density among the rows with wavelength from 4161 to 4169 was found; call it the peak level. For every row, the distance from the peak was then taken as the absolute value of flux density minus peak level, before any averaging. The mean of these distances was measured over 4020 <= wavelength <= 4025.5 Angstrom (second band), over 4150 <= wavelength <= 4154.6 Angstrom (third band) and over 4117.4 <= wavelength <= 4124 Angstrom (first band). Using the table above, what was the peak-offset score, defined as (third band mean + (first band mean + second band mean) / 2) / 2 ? 2.1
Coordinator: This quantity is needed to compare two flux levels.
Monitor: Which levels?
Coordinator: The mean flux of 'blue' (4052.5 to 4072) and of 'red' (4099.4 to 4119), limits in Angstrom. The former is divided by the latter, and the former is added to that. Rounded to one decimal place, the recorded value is 17.5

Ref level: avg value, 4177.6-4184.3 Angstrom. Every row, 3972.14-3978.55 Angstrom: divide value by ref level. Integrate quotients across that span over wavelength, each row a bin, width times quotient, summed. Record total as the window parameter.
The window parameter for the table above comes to 6.0 Angstrom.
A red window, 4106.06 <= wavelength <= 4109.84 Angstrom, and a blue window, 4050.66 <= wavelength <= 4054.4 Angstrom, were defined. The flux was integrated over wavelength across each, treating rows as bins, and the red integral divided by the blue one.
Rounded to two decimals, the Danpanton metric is 0.88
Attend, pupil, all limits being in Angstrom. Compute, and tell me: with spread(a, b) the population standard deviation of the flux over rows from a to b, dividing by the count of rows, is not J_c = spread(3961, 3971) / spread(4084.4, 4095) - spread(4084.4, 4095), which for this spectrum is -1.4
